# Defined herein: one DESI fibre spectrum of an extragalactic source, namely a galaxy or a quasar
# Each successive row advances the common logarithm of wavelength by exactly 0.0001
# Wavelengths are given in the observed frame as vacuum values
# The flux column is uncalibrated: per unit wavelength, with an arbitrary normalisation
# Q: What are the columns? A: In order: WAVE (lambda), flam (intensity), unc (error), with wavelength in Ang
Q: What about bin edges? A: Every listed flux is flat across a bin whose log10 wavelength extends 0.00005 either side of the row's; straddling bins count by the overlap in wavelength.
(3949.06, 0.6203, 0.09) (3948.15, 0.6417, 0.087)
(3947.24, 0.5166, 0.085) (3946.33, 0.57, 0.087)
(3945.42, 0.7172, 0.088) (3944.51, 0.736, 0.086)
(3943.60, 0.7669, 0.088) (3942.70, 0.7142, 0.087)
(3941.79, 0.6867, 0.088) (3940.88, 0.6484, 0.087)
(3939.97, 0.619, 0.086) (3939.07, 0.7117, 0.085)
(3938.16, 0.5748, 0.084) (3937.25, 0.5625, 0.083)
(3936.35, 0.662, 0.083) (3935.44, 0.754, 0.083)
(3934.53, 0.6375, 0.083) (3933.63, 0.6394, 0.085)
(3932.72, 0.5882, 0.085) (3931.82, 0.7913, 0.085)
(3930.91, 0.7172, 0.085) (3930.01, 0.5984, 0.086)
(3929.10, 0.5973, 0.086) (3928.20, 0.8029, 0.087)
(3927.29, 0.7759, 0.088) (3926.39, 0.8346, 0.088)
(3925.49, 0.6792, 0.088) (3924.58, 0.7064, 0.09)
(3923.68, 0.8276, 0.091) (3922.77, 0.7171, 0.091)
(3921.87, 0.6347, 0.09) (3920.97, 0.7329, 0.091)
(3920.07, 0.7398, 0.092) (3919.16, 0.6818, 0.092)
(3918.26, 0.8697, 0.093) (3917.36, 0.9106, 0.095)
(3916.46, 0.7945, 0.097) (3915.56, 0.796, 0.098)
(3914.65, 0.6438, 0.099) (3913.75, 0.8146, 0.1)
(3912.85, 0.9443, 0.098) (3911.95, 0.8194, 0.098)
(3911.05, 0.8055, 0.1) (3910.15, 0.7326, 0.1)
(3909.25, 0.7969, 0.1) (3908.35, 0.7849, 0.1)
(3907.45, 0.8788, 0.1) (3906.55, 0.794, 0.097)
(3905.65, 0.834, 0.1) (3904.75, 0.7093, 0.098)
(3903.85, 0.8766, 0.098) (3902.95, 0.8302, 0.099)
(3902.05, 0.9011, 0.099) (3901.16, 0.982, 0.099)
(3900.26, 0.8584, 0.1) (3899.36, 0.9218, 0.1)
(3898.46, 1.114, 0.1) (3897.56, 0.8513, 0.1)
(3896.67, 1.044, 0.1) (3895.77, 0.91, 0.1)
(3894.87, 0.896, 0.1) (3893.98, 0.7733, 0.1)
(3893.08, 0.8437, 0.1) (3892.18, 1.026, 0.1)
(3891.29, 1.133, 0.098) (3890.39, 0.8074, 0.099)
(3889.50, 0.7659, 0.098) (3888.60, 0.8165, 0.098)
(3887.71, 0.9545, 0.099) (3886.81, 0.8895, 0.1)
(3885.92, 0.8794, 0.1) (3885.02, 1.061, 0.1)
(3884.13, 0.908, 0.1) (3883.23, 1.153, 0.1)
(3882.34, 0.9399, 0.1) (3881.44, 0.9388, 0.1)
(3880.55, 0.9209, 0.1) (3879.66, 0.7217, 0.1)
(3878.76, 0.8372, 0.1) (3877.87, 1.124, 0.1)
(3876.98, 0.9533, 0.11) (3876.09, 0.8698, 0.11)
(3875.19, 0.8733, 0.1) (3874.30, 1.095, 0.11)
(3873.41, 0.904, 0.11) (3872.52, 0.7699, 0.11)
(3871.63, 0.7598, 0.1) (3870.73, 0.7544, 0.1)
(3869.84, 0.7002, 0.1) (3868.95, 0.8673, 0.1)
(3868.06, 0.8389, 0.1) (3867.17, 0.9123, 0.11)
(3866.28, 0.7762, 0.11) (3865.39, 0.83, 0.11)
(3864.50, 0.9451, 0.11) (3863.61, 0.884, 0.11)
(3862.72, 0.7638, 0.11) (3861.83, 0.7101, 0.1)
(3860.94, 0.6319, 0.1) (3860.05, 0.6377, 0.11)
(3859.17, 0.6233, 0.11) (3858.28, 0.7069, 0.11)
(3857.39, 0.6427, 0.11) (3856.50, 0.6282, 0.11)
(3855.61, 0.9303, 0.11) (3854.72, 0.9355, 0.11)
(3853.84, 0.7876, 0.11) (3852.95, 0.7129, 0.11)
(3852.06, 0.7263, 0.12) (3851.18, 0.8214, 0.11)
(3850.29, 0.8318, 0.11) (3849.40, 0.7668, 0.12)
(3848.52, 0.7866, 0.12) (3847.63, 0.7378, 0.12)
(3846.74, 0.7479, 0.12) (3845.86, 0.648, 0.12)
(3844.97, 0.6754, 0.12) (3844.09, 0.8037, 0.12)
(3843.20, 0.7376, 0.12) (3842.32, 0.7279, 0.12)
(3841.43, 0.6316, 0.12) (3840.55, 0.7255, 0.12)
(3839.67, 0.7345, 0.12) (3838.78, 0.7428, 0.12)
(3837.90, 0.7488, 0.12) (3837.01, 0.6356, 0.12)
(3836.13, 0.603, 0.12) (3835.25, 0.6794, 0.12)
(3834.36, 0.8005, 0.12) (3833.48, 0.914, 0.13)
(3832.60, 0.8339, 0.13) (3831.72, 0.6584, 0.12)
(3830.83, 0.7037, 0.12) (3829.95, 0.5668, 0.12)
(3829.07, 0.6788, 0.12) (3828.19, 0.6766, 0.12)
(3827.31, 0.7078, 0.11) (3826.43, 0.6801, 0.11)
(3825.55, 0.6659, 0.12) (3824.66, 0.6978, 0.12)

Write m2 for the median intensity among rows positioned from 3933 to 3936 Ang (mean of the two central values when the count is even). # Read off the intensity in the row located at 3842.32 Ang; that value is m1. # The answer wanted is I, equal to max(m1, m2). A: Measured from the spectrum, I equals 0.73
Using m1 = 0.7279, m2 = 0.64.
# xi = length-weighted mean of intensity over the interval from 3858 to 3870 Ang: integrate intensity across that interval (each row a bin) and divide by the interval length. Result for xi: 0.78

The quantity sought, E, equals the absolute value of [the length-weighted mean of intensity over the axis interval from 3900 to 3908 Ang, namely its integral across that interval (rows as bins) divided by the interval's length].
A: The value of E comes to 0.85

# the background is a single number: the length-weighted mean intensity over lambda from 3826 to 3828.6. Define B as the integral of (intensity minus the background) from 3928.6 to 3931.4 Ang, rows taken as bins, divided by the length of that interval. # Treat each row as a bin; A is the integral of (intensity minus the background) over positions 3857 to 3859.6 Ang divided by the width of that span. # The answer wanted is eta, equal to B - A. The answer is -0.02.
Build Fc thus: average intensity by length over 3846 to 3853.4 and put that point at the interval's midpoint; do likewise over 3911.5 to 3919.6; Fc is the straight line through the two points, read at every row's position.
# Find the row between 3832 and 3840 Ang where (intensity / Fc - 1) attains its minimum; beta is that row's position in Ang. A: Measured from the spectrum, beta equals 3836.13 Ang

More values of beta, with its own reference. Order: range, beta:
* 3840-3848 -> 3841.43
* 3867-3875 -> 3869.84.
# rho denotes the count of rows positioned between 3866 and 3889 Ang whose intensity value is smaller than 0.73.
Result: 2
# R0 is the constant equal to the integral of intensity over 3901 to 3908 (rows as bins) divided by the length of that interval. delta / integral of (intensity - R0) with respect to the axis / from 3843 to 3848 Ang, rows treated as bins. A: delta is -0.60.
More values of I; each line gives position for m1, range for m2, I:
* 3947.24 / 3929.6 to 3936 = 0.64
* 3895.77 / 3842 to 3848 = 0.91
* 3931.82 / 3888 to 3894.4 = 0.82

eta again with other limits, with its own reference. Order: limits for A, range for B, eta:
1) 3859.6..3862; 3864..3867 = 0.20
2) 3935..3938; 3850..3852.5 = 0.14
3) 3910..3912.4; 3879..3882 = 0.07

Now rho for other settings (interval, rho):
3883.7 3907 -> 1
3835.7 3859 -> 12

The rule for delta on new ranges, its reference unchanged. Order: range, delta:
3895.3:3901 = 0.61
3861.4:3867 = -0.12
